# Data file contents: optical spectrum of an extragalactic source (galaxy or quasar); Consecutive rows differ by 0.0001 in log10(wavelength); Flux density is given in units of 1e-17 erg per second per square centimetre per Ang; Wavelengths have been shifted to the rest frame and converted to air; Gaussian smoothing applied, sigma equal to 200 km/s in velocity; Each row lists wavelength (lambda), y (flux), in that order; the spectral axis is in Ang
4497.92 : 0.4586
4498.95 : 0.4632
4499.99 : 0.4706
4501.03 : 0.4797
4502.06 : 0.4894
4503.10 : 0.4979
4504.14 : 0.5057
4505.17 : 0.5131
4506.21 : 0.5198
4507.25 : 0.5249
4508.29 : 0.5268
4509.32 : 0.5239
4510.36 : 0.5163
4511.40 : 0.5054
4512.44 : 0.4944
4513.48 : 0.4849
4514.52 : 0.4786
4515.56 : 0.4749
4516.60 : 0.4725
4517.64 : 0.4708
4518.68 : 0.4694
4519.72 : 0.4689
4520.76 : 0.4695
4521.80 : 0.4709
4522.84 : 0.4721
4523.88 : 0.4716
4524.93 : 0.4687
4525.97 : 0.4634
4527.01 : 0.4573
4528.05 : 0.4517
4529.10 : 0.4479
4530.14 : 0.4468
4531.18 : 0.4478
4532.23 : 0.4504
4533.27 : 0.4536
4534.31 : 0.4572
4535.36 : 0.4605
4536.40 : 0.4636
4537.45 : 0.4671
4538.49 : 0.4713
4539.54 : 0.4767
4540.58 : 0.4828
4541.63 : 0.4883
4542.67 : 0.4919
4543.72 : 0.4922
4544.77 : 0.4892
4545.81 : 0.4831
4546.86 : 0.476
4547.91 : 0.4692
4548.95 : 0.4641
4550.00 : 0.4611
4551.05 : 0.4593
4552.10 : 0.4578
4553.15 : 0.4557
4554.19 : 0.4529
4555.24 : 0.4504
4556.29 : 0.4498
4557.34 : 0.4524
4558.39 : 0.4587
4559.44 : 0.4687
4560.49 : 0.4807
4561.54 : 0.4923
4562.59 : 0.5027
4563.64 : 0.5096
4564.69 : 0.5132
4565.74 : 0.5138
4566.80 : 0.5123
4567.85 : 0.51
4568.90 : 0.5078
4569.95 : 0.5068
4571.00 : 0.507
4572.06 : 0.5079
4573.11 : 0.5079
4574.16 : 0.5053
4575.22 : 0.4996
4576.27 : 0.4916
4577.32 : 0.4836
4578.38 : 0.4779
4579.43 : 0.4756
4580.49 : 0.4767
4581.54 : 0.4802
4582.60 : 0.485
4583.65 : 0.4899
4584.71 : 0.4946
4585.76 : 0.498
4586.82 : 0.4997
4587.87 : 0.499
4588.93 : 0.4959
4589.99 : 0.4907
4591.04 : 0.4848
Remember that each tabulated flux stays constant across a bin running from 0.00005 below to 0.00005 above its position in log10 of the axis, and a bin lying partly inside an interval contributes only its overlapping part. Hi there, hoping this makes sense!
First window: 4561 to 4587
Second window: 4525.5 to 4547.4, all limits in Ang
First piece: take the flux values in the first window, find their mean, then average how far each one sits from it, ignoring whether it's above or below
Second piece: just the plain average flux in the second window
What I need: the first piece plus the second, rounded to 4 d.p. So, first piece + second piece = 0.4781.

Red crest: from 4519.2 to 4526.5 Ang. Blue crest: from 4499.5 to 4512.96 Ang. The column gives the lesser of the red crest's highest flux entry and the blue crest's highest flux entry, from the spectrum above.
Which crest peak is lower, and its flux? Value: 0.472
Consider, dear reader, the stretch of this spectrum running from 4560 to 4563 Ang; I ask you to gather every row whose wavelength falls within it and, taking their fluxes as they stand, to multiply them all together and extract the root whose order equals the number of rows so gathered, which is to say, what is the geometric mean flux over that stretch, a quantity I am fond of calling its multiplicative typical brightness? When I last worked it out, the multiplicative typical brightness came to 0.492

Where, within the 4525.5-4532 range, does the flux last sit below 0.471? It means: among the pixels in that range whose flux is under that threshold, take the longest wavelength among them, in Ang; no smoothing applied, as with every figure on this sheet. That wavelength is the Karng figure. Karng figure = 4531.18 Ang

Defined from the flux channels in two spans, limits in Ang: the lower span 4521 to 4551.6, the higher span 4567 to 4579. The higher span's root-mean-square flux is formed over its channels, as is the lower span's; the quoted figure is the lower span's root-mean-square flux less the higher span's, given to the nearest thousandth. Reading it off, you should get -0.033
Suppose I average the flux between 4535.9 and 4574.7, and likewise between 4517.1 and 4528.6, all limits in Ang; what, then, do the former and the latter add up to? 0.949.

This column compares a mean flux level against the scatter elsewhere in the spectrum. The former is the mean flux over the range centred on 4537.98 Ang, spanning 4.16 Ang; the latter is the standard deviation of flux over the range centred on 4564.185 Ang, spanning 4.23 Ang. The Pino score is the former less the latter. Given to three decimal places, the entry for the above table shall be 0.465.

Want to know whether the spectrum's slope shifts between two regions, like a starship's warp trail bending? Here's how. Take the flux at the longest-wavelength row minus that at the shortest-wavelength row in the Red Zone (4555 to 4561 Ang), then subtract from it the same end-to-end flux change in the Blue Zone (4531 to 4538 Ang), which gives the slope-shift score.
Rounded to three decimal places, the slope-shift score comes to 0.011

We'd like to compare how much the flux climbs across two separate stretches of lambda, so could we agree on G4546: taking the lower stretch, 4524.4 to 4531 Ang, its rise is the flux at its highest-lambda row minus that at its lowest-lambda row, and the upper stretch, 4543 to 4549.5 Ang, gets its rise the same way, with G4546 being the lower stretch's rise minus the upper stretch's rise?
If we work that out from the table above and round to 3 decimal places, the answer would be 0.006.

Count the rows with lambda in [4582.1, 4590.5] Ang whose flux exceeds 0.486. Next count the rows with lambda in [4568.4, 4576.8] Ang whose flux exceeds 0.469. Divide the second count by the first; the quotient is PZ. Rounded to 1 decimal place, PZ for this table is 1.1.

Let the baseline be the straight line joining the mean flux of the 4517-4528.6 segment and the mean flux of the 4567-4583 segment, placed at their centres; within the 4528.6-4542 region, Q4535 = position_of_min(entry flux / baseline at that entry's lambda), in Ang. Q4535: 4530.14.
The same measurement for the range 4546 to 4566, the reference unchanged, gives 4556.29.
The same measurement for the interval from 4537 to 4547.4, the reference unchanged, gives 4537.45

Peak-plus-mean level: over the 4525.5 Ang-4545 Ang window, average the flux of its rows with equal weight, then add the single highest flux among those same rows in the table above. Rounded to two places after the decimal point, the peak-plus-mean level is 0.96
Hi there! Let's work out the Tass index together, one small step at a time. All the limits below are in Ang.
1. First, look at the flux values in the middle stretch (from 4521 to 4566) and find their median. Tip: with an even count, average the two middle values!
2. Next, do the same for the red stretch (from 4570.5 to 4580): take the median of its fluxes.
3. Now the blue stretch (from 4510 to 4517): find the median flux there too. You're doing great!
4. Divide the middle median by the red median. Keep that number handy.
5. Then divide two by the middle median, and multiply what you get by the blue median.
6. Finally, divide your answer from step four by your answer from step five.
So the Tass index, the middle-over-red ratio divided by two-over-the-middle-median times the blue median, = 0.450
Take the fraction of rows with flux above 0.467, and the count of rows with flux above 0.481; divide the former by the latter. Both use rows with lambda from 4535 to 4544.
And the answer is 0.19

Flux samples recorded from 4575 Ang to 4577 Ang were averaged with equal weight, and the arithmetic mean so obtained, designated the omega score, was 0.496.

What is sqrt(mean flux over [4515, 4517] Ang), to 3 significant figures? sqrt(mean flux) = 0.688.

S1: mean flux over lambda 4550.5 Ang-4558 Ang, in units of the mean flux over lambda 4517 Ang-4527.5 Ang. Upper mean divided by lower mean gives 0.97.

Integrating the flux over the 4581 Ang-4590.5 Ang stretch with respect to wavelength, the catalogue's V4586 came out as 4.68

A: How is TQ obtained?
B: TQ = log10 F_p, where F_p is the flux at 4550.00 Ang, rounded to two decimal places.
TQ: -0.34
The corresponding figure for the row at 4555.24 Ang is -0.35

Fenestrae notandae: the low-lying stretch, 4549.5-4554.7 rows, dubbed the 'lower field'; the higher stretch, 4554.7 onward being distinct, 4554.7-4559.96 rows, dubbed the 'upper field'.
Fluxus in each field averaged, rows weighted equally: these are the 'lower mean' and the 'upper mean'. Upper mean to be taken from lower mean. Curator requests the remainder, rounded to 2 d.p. 0.00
